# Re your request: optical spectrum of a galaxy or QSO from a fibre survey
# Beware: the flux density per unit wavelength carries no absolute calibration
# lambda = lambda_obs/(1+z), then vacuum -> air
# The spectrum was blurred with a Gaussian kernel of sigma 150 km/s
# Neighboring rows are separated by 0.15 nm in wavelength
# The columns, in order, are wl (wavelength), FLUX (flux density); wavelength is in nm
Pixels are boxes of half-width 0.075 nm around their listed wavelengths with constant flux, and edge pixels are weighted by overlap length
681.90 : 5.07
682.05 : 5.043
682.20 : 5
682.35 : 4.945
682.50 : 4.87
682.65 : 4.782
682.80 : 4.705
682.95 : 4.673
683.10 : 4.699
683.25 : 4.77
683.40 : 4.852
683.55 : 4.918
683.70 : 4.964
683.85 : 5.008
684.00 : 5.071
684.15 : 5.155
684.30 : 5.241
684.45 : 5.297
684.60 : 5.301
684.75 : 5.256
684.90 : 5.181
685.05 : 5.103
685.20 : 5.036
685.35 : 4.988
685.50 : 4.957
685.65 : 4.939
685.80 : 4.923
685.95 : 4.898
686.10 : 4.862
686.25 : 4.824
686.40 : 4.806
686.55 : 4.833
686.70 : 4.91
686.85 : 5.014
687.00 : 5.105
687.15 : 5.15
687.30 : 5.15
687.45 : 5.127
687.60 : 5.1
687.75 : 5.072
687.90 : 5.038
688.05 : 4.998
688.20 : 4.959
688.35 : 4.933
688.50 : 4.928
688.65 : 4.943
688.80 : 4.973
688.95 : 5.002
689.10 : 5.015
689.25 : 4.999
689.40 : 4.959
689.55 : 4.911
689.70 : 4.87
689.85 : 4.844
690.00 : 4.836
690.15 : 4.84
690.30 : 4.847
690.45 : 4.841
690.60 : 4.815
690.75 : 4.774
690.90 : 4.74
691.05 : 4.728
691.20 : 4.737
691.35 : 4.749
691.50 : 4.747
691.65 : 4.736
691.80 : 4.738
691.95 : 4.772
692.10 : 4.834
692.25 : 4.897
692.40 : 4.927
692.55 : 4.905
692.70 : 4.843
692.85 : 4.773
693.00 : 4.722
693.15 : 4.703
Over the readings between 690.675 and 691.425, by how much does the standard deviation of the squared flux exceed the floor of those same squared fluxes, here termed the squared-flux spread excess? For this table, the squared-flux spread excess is -22.2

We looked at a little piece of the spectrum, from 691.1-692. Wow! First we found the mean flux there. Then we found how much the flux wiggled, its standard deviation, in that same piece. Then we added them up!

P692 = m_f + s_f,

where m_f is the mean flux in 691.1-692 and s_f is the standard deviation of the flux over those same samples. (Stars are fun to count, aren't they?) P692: 4.76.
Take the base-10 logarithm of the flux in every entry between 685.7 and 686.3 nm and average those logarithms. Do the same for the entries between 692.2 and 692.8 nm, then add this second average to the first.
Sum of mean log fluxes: 1.38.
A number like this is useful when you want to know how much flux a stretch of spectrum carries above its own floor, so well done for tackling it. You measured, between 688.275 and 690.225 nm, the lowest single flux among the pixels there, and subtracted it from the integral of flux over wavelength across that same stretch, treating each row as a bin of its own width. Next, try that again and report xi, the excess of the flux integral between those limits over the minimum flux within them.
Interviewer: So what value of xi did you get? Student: 4.8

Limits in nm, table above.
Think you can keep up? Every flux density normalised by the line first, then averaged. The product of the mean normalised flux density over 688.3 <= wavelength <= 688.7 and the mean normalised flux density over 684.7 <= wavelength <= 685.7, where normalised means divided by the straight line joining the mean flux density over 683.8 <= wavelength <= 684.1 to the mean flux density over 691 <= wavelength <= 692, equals 1.03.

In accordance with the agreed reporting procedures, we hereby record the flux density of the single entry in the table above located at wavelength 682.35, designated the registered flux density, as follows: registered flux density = 4.945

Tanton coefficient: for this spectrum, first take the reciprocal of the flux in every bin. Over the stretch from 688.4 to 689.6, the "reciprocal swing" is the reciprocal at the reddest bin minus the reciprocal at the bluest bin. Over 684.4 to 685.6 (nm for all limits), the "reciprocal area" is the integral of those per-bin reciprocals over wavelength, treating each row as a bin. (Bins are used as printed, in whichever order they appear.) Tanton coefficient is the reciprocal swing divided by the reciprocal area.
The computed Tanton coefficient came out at 0.003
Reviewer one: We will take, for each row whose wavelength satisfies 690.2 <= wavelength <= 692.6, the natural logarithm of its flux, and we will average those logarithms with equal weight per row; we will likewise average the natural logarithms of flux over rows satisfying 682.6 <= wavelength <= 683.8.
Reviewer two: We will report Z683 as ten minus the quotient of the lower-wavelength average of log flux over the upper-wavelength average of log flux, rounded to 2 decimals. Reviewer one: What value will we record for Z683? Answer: 9.00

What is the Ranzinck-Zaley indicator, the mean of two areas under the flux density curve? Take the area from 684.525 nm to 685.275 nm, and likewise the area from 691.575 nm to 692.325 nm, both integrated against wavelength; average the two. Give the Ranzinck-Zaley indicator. 3.74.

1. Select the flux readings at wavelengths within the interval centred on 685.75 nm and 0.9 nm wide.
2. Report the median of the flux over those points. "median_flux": 4.93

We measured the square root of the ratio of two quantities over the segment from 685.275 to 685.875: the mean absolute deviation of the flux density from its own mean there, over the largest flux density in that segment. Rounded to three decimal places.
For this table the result 0.064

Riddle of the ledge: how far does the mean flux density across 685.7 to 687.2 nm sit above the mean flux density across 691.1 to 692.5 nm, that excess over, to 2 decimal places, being 0.14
